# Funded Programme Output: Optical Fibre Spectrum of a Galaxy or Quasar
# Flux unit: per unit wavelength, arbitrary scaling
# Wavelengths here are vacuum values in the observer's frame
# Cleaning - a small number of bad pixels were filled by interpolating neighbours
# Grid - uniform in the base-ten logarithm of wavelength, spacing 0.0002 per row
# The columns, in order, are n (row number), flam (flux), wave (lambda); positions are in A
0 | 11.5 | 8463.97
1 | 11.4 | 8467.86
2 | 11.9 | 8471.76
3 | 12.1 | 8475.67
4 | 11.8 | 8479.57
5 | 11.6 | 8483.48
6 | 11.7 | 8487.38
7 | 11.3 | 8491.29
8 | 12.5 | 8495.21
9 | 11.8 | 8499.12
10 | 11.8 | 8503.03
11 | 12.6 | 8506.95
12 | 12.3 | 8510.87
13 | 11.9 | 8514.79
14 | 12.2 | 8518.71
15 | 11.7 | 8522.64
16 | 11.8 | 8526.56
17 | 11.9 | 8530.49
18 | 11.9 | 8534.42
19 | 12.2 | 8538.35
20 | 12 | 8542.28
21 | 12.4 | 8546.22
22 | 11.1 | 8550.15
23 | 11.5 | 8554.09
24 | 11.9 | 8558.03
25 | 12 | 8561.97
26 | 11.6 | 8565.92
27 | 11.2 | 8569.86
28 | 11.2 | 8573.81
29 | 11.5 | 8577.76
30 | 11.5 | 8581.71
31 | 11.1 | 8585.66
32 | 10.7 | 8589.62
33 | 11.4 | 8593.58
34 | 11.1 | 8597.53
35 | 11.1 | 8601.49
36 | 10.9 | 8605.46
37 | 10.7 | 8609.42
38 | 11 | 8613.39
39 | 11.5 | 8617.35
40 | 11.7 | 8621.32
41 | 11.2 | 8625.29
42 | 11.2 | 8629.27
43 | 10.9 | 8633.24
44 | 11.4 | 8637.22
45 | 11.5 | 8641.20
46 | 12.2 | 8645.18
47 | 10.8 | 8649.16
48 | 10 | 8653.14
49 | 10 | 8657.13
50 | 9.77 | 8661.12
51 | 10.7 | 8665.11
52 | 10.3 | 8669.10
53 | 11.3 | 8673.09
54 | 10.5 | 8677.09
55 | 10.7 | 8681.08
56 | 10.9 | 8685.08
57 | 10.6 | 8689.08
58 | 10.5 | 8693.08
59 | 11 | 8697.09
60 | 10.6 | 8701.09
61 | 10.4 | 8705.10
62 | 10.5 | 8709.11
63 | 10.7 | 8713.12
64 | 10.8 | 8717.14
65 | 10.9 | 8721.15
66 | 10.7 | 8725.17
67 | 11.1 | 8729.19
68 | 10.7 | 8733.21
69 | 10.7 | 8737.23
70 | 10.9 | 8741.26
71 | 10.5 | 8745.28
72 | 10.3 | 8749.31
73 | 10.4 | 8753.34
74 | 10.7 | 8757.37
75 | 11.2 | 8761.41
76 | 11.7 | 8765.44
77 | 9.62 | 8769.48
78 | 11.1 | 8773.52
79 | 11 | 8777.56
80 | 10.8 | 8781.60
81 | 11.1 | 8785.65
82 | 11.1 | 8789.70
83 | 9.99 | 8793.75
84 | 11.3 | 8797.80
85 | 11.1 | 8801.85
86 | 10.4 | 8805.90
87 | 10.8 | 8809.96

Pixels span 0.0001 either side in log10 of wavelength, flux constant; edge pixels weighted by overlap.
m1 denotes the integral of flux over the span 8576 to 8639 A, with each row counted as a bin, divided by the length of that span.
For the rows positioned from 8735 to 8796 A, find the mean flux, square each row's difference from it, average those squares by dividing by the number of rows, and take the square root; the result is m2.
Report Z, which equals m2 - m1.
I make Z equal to -10.7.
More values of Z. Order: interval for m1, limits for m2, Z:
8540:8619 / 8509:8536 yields -11.2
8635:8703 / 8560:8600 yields -10.4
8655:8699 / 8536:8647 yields -10.1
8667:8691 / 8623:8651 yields -10.3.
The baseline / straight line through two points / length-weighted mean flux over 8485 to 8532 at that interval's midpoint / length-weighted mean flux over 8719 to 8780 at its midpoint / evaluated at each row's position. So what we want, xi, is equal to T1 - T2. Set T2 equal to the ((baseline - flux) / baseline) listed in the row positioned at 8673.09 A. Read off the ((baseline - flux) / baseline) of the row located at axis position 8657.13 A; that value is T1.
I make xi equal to 0.123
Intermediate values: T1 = 0.109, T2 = -0.014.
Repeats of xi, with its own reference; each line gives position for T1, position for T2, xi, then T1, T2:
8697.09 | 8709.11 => -0.040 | 0.003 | 0.043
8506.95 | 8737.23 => -0.065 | -0.053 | 0.012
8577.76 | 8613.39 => -0.029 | 0.010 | 0.038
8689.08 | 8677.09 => -0.014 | 0.042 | 0.056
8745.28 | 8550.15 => -0.028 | 0.027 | 0.055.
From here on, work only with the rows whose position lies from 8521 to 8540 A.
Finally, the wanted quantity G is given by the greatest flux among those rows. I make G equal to 12.2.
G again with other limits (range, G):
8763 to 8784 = 11.7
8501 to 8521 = 12.6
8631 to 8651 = 12.2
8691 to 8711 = 11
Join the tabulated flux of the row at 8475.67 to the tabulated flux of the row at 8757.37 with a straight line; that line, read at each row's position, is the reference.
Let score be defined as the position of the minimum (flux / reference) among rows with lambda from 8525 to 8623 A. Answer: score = 8589.62 A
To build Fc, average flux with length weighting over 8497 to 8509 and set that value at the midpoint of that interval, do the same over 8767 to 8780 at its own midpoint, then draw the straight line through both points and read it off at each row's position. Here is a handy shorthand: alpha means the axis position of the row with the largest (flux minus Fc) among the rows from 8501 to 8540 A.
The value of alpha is 8506.95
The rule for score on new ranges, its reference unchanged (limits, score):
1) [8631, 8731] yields 8661.12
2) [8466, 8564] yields 8467.86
